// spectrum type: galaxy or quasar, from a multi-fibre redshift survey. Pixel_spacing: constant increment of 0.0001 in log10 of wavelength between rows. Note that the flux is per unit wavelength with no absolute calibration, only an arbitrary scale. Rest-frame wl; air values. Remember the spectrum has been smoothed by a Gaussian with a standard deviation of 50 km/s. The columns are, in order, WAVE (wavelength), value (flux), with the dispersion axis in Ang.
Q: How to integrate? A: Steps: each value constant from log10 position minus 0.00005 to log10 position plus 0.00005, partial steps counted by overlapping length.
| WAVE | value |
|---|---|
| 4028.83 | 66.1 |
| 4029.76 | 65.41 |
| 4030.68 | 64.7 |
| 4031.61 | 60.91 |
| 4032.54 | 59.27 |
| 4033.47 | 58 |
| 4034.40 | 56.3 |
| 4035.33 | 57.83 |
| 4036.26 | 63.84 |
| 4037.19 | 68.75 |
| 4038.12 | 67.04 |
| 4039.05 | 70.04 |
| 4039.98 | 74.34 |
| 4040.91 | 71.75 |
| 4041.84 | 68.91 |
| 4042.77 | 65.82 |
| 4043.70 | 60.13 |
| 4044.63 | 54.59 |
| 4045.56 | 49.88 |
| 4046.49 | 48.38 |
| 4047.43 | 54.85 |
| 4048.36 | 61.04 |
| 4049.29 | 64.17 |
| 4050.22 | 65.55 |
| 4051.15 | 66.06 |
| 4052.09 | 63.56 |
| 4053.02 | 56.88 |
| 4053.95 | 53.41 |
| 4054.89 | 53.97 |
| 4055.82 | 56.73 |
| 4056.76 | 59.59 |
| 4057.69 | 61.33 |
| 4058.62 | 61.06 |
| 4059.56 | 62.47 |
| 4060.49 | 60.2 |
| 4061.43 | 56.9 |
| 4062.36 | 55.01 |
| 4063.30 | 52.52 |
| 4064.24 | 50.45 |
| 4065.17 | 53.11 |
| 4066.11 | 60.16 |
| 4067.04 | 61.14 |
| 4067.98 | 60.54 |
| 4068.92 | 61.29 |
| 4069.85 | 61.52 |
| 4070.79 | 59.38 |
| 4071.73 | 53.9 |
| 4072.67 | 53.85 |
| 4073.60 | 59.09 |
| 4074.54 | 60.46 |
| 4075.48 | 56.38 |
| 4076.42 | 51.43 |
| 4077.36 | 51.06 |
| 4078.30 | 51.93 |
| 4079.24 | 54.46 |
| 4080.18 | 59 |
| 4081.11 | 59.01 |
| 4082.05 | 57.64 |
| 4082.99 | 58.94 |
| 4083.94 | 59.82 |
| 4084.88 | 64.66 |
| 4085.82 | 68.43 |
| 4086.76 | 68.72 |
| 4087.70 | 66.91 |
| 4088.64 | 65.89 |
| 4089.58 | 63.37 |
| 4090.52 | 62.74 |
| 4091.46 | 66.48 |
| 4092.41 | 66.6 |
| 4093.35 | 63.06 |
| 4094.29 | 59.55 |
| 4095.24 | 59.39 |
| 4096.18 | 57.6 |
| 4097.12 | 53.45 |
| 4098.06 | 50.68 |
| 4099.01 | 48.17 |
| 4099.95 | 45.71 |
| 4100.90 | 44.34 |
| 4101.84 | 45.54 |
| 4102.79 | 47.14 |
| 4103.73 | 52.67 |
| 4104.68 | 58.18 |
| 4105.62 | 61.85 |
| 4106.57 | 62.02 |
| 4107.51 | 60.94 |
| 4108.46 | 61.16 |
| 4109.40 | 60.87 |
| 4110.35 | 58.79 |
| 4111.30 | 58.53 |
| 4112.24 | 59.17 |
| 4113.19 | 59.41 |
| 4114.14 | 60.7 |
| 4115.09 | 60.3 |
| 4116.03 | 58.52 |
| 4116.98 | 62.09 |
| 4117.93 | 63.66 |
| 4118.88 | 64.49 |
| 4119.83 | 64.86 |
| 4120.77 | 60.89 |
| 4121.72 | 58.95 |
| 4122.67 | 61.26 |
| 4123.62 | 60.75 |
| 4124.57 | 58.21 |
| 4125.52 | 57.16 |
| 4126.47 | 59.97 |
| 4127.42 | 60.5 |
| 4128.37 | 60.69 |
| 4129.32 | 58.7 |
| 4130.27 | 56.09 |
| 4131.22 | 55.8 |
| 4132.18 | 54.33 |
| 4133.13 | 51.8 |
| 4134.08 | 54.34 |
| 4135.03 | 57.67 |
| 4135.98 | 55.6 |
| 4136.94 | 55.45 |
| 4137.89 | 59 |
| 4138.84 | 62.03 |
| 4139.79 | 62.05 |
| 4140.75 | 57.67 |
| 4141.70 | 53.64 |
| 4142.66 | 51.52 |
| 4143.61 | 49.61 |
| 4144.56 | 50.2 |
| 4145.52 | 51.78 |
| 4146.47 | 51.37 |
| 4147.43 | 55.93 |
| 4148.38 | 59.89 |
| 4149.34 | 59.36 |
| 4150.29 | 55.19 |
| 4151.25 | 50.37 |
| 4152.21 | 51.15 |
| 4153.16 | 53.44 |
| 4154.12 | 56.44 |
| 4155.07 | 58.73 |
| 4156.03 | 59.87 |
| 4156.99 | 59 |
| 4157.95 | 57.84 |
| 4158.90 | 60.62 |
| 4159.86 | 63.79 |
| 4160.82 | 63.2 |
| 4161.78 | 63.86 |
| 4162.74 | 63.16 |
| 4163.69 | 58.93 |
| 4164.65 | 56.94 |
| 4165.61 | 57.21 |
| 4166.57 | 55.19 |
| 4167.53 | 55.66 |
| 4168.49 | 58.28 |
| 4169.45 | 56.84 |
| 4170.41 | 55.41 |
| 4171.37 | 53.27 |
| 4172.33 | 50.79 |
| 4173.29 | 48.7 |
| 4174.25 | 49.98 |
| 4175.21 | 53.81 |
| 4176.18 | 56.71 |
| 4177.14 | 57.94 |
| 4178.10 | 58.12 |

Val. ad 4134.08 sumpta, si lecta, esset 54.34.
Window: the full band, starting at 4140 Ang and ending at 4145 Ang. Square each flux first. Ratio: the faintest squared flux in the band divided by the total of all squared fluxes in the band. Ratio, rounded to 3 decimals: 0.178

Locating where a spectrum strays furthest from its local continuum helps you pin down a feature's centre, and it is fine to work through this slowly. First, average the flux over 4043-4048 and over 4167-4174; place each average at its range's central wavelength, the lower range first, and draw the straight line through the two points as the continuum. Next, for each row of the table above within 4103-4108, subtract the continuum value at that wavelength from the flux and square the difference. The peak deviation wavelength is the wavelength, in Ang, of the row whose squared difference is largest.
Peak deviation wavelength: 4106.57 Ang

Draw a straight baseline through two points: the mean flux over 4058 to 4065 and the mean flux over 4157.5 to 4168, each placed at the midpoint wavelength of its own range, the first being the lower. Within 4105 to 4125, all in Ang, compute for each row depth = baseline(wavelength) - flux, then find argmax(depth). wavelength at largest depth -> 4124.57 Ang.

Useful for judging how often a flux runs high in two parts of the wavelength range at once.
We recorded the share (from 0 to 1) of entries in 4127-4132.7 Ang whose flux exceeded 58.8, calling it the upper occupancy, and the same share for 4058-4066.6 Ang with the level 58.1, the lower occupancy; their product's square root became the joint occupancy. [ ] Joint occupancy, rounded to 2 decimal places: 0.38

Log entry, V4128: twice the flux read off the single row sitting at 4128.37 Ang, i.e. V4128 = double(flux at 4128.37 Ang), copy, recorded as 121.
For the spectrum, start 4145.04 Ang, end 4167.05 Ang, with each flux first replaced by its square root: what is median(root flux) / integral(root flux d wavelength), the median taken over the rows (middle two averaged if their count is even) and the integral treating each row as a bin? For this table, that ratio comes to 0.0456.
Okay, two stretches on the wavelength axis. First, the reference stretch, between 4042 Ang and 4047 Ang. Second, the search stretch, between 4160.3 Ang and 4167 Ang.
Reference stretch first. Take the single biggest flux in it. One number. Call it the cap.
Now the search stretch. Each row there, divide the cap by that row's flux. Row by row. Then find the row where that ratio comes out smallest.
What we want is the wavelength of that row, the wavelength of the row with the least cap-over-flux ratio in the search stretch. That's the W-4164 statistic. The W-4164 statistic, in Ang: 4161.78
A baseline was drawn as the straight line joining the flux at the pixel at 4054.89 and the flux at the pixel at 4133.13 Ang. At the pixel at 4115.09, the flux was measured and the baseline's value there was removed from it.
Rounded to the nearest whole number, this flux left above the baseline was 8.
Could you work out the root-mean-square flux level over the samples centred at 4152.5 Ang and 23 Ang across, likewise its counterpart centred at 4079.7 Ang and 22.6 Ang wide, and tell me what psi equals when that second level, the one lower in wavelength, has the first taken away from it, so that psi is 3.0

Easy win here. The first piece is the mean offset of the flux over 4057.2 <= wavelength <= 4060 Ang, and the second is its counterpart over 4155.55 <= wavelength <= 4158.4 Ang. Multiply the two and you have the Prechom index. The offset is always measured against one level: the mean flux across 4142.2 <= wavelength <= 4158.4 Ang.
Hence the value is 28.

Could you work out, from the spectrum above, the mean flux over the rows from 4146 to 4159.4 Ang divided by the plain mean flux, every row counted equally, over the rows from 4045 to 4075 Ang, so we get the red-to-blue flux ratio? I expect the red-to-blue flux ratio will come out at 0.971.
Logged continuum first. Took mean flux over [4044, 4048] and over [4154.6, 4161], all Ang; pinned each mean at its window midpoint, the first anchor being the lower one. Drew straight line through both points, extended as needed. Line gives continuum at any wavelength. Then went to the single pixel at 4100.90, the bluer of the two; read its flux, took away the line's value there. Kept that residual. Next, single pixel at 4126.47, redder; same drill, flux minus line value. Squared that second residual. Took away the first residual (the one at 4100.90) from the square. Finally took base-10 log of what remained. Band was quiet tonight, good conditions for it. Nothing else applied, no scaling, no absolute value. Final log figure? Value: 1.19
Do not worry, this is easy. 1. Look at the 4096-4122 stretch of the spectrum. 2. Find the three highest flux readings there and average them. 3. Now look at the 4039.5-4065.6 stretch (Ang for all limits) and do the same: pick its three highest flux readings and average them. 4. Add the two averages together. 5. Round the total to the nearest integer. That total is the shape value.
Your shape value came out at 136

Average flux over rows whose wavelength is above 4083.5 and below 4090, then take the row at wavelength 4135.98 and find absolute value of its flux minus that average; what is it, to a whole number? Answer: 10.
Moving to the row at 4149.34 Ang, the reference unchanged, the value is 6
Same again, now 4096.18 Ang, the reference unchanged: 8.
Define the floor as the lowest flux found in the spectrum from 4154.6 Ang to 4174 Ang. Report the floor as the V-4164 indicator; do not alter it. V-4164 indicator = 48.7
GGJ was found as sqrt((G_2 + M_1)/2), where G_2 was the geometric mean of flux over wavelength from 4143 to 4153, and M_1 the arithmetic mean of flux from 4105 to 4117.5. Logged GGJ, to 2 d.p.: 7.54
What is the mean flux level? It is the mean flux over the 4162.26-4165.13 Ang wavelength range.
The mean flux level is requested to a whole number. 60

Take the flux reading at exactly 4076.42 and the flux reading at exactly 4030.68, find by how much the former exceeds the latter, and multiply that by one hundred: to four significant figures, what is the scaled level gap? -1327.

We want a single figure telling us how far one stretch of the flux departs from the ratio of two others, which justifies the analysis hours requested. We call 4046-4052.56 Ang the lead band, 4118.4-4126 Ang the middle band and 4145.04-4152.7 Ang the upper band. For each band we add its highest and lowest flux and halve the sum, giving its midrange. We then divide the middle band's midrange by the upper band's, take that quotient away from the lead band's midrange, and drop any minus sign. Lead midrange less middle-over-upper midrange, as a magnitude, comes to 56.1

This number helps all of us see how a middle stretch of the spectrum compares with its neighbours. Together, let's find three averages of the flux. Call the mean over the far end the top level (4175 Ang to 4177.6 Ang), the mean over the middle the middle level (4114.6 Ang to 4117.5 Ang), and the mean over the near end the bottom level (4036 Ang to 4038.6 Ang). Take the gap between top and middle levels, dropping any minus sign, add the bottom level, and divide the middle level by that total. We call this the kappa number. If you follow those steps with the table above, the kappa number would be 0.85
